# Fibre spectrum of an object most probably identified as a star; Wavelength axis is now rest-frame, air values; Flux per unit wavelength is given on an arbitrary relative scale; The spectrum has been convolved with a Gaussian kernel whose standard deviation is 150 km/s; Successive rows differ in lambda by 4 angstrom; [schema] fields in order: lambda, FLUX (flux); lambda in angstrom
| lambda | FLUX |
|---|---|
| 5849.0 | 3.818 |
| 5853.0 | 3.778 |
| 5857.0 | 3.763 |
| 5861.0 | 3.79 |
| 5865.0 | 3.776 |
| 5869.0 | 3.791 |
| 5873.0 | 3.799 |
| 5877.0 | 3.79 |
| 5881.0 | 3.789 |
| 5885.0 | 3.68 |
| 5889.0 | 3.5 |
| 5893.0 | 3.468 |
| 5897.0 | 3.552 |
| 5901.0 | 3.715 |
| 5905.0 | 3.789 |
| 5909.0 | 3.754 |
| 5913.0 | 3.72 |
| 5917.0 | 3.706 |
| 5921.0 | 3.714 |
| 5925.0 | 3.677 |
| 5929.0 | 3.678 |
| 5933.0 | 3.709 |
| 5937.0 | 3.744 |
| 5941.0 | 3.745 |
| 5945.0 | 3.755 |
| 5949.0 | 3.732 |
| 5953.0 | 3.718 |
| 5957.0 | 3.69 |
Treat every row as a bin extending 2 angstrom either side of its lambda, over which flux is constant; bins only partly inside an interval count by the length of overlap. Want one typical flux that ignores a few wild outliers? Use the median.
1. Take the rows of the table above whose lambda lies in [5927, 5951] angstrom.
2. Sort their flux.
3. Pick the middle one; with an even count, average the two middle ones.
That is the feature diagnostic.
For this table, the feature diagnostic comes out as 3.74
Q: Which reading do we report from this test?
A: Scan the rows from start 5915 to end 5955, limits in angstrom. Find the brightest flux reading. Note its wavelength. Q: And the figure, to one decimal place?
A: 5945.0 angstrom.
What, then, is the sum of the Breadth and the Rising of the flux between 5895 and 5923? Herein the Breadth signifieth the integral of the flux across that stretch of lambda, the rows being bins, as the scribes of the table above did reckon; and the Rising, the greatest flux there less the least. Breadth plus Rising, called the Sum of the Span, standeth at 104.0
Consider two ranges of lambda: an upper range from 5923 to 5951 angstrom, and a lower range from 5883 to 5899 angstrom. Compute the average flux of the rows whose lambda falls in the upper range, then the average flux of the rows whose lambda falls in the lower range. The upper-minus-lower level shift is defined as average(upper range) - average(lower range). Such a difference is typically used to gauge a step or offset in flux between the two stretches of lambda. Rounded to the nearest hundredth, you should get 0.17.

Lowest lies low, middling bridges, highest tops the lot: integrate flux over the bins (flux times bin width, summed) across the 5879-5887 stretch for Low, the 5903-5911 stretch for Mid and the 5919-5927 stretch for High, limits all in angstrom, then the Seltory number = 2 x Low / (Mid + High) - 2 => -1.000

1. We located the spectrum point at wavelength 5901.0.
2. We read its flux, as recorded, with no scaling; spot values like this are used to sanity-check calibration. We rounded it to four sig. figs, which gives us 3.715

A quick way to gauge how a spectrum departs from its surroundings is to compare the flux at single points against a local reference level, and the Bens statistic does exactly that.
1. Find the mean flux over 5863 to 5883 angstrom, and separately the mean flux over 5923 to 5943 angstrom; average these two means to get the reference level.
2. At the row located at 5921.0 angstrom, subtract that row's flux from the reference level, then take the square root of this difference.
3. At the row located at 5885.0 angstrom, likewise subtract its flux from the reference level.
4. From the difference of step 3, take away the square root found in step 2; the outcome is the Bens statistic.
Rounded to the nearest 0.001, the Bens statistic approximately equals -0.119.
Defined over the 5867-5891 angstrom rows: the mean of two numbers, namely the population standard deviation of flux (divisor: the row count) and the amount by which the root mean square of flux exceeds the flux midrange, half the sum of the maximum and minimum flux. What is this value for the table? 0.09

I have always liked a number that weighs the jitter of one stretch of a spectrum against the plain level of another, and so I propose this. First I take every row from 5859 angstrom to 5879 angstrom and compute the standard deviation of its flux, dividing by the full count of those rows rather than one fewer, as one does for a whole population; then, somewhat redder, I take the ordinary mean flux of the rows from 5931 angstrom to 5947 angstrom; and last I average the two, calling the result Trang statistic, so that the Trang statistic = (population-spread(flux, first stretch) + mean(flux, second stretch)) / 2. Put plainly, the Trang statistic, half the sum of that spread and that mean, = 1.87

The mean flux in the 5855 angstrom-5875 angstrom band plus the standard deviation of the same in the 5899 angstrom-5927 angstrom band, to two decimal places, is 3.82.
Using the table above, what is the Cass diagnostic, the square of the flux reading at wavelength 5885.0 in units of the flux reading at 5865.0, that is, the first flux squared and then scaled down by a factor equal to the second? 3.59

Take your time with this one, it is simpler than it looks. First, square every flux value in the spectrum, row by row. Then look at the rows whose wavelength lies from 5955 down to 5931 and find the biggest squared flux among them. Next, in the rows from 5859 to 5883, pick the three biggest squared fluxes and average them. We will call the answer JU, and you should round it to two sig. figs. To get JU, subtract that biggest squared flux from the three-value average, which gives 0.29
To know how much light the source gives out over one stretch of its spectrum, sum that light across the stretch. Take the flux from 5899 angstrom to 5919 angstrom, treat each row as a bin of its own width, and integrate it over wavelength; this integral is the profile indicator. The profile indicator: 74.7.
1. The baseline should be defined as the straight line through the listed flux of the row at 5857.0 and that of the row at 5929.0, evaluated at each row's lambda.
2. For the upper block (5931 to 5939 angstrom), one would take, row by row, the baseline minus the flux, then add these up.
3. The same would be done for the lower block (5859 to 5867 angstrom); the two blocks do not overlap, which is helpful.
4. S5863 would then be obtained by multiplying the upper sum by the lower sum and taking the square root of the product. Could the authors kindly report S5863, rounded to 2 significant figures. 0.078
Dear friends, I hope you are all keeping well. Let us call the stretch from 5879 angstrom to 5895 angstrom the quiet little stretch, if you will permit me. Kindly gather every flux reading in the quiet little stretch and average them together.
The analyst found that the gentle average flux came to 3.61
